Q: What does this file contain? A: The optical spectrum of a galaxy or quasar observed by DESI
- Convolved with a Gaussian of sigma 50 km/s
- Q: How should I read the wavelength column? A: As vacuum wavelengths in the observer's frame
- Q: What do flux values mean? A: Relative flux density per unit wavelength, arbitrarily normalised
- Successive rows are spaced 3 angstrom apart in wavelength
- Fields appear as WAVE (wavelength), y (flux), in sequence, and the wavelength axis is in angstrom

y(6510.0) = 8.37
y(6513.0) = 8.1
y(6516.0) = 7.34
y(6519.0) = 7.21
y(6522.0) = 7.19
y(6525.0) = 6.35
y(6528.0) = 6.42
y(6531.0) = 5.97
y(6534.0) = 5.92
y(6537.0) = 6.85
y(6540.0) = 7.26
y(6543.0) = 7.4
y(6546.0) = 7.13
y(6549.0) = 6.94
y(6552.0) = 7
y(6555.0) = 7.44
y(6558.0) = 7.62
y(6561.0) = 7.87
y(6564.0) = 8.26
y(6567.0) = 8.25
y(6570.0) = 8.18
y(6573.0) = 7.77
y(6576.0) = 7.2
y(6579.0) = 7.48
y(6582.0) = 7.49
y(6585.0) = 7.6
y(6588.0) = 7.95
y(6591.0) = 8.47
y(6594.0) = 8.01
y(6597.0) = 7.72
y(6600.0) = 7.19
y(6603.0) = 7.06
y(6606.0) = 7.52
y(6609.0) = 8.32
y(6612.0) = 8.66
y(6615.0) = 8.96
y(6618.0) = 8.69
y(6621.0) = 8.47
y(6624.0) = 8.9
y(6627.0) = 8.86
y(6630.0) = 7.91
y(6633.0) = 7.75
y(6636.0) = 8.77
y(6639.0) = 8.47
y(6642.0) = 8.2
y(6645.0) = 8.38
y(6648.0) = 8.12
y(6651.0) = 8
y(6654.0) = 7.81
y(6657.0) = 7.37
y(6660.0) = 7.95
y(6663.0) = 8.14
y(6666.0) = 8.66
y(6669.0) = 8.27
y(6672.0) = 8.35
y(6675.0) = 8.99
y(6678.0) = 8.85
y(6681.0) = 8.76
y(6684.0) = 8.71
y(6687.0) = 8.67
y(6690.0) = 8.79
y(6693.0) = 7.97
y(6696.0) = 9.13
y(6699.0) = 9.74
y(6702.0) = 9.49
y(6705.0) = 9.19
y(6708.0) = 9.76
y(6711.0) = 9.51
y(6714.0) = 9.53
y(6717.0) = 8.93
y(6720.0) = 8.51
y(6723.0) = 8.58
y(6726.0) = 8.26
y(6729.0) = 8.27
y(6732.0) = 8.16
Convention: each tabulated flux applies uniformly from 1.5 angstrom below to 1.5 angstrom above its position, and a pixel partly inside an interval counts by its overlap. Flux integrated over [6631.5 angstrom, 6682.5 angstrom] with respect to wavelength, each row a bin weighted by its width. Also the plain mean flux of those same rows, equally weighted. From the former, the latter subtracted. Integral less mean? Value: 414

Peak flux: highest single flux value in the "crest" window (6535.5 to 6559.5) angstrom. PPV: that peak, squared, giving 58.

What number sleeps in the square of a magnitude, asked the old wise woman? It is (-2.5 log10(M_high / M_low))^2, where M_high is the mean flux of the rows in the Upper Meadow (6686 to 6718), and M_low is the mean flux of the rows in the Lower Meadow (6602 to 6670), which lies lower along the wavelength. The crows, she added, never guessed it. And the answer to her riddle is 0.0135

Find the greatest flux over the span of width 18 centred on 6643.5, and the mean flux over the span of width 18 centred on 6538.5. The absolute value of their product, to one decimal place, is 59.2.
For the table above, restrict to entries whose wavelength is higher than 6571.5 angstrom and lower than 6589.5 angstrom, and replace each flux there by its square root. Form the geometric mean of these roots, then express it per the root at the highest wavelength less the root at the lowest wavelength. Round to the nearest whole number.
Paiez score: 86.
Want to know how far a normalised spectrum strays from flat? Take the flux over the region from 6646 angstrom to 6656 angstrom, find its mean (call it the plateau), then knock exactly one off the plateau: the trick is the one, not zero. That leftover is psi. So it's 7.0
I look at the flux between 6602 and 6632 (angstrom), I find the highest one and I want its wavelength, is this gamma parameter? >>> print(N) 6615.0 angstrom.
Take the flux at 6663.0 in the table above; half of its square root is 1.43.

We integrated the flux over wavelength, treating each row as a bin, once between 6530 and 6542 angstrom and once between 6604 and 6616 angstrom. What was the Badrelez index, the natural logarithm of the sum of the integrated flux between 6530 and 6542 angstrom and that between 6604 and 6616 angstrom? 5.18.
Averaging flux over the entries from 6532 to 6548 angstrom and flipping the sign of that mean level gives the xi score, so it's -6.9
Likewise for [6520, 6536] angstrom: -6.4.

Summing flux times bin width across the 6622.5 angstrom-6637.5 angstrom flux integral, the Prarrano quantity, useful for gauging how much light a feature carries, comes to 127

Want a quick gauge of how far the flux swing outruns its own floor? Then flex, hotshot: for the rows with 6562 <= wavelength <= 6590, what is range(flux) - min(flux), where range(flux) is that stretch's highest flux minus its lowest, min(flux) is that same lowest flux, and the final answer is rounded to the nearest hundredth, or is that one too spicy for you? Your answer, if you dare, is -6.14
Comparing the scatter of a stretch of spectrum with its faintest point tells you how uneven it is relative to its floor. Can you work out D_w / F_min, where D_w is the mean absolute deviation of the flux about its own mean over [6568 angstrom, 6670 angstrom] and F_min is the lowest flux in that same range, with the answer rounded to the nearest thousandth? 0.061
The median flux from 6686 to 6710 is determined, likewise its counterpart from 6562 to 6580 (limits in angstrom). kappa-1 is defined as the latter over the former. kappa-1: 0.87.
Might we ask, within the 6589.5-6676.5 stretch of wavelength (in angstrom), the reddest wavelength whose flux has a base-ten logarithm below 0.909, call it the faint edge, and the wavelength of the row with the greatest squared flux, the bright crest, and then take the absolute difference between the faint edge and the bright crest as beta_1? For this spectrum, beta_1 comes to 15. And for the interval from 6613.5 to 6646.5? 18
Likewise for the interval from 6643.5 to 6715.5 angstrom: 15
